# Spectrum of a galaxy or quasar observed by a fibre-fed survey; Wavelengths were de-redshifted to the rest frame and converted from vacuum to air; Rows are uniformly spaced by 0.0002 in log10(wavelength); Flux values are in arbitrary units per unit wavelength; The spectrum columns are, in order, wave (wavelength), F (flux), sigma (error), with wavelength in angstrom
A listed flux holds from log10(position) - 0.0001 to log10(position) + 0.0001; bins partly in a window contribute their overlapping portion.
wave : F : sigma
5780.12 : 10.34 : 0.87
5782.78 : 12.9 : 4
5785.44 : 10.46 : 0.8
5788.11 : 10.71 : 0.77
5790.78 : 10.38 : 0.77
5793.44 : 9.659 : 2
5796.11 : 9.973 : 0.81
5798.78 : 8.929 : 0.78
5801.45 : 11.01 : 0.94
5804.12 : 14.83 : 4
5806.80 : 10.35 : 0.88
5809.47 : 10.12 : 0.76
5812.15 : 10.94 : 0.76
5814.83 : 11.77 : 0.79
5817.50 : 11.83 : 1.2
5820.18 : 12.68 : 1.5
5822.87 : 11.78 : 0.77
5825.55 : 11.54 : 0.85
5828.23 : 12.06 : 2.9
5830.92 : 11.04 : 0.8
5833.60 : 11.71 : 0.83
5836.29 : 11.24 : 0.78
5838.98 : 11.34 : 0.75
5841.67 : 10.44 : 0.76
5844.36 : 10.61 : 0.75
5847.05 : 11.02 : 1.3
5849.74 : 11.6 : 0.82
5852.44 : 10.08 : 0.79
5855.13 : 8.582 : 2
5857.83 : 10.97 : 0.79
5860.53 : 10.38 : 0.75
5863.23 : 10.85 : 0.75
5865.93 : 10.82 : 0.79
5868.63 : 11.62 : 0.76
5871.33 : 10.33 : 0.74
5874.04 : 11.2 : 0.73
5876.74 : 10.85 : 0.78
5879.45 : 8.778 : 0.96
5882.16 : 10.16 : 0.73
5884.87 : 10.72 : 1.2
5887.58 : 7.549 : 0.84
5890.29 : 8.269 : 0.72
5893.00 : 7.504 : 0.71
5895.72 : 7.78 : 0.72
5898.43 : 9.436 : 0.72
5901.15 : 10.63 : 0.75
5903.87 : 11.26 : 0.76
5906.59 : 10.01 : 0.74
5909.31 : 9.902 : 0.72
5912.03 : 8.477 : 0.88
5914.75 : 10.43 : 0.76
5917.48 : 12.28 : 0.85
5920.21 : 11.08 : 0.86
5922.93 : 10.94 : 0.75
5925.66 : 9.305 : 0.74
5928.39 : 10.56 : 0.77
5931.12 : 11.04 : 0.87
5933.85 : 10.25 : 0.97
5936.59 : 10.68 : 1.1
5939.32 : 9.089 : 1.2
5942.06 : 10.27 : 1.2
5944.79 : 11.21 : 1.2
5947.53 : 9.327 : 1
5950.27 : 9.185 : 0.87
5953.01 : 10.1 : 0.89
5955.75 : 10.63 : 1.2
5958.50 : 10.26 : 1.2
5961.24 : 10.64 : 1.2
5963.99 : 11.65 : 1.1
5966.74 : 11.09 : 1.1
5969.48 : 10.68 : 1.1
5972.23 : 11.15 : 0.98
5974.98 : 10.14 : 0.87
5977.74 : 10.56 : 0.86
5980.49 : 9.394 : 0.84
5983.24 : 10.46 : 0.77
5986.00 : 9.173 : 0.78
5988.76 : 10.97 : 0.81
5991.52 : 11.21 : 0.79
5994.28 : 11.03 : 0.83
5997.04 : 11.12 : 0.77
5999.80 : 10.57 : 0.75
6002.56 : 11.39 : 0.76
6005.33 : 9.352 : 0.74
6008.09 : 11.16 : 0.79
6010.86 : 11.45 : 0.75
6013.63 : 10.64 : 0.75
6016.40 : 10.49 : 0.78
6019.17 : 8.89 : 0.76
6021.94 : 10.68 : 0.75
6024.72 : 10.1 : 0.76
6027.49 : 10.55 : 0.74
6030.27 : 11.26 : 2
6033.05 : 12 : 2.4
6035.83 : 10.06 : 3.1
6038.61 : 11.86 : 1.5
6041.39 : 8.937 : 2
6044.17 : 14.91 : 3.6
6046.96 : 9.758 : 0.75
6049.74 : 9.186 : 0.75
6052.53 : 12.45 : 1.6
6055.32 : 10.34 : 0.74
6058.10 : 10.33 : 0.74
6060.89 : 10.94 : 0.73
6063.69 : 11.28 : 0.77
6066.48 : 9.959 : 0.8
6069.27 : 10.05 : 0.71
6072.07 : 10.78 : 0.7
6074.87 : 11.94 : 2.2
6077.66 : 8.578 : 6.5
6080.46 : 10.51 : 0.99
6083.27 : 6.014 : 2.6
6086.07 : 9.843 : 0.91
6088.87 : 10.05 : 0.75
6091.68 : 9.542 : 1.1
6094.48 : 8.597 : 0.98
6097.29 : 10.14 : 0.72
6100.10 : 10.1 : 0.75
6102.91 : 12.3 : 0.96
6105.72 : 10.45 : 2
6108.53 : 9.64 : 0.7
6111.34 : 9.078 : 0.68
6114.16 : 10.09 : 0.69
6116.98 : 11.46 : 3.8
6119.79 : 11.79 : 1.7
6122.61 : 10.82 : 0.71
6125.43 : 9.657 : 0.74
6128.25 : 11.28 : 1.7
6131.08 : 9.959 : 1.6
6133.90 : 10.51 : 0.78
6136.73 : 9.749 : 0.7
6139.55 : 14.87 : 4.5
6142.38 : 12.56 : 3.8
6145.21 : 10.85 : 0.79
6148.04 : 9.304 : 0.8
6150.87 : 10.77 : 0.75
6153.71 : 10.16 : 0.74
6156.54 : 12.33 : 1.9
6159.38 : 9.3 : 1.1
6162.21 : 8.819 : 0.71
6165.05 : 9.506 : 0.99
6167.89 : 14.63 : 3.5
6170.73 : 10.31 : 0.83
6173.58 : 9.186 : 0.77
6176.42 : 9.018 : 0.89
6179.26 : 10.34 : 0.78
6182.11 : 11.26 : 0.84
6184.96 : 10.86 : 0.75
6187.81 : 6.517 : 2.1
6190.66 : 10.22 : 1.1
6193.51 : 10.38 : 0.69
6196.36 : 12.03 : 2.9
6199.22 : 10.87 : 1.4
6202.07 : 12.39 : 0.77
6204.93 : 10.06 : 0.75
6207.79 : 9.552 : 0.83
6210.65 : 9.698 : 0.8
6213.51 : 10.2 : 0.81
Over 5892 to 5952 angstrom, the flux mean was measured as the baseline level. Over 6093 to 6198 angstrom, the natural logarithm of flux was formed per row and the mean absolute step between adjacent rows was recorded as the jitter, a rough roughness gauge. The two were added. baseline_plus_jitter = 10.2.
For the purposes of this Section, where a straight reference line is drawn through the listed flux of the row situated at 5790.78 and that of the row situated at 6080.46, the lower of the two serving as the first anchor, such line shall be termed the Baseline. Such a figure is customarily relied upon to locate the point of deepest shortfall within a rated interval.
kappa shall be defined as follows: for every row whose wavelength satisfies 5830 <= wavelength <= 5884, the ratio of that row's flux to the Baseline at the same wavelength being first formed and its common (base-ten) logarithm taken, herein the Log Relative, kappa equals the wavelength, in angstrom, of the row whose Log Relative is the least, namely 5855.13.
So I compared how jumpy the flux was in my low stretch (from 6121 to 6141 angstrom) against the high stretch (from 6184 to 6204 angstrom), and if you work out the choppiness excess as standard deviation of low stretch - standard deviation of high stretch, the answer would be -0.1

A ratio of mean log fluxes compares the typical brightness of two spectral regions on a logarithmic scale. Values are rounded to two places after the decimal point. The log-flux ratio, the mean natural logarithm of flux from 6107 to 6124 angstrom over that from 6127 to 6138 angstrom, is 1.00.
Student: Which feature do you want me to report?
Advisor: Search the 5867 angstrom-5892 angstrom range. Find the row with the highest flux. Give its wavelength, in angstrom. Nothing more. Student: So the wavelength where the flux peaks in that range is 5868.63 angstrom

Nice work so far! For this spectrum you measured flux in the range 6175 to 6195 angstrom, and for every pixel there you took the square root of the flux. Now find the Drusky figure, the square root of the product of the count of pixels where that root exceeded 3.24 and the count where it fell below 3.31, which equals 3.5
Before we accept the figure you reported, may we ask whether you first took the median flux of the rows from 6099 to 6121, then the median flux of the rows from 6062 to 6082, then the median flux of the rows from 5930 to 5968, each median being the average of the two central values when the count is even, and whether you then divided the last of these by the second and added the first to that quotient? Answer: 11.3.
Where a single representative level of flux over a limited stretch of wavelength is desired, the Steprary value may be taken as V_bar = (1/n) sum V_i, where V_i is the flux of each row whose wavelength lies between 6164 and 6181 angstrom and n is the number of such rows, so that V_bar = 10.5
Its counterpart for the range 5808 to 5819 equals 11.2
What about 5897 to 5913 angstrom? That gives 10.0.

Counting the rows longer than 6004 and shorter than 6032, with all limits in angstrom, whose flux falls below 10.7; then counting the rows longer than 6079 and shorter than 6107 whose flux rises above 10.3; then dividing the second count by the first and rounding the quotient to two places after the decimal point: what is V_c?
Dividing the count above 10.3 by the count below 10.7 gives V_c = 0.43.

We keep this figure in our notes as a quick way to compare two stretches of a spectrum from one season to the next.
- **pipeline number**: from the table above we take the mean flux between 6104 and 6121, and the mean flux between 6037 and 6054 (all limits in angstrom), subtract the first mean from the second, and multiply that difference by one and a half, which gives 1.1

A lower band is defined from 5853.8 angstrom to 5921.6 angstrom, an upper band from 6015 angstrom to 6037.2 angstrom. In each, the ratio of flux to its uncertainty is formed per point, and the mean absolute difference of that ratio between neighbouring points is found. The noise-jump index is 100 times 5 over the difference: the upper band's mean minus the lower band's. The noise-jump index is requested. 1495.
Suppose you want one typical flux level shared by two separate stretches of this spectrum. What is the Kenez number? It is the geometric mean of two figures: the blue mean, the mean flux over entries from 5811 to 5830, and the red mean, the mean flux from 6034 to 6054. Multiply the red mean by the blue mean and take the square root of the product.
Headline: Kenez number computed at 11.4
